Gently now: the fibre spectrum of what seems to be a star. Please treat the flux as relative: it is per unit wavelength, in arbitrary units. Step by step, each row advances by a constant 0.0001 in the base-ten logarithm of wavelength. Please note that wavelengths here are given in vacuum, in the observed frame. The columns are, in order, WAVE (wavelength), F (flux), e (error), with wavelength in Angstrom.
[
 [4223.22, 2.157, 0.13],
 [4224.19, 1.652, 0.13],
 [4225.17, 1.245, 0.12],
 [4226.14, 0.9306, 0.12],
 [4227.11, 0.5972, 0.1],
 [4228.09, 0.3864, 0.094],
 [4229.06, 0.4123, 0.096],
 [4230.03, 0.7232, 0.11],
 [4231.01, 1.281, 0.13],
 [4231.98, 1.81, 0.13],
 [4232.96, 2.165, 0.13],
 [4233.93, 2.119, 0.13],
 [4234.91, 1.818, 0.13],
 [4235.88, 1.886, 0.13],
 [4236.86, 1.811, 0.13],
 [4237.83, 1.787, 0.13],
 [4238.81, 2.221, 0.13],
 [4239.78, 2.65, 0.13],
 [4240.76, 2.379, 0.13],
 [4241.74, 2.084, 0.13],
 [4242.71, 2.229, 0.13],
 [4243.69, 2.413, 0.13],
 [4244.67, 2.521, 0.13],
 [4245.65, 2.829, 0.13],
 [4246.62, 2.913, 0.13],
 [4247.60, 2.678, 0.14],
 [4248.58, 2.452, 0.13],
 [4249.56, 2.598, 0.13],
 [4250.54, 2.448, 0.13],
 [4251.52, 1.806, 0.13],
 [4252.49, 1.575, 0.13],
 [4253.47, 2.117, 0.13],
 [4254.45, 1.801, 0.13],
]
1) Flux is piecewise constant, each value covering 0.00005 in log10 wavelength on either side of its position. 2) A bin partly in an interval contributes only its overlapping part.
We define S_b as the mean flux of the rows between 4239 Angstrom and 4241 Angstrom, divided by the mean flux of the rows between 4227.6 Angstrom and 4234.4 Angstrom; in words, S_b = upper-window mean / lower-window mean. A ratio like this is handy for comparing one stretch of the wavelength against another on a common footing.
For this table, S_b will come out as 2.0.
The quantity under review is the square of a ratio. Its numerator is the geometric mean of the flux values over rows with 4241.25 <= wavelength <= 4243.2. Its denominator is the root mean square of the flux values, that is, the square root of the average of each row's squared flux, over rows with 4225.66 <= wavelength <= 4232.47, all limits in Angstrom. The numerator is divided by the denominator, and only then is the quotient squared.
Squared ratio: 4.66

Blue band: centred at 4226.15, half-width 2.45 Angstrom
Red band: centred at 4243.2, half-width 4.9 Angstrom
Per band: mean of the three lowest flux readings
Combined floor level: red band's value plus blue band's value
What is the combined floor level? 2.8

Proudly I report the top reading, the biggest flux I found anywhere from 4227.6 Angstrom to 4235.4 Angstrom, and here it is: 2.165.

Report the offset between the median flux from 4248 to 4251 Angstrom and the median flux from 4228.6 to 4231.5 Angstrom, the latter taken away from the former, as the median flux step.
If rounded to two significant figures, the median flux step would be 1.7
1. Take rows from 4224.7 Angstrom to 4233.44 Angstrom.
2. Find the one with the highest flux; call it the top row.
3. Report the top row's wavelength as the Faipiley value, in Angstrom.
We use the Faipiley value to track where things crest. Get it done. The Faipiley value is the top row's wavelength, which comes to 4232.96 Angstrom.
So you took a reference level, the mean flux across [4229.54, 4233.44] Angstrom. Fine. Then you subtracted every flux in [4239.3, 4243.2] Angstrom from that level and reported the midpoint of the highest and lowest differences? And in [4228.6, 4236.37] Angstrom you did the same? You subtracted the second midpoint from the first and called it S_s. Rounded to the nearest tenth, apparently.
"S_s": -1.1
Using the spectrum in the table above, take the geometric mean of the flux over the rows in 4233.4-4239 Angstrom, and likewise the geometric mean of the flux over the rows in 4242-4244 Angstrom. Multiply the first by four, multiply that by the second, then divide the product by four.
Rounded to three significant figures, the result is 4.48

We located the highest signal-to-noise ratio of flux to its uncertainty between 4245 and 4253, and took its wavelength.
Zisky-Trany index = 4246.62 Angstrom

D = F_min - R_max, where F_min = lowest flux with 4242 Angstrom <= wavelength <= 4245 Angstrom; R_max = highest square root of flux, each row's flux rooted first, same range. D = 0.64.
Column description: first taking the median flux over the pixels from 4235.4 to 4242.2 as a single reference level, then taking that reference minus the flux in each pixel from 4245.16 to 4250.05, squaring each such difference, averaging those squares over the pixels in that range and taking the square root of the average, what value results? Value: 0.63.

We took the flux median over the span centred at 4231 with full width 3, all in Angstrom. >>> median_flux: 1.3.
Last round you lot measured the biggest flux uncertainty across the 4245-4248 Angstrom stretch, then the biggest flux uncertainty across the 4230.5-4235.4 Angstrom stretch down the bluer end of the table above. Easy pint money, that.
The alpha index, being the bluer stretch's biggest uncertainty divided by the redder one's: 0.93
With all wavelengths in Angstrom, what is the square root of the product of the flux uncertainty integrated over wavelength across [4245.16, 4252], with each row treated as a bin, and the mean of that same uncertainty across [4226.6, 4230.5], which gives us 0.300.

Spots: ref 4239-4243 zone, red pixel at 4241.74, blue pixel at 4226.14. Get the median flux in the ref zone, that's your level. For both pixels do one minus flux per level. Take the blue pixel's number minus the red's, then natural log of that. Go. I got -0.69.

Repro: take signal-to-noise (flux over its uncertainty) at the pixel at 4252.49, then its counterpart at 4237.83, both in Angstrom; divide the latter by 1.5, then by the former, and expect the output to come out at 0.76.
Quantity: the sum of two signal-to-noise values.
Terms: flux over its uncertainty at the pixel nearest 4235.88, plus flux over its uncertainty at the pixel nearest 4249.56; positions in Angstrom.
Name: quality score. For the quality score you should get 34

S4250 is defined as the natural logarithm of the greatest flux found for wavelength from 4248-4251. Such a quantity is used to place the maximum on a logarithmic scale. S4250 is 0.95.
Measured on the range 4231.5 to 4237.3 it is 0.77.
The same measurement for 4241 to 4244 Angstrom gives 0.88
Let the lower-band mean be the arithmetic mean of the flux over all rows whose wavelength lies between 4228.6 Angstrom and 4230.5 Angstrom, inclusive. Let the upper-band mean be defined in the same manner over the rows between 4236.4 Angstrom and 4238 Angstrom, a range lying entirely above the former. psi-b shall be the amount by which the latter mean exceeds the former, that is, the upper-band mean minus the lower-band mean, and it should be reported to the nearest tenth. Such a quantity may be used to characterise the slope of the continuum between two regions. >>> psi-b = 1.2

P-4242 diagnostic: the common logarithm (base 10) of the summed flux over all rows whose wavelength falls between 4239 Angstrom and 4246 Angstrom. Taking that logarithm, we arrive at 1.23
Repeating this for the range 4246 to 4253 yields 1.22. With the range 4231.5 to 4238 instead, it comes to 1.13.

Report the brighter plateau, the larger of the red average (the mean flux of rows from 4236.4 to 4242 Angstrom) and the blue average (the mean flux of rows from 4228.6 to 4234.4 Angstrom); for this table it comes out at 2.16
